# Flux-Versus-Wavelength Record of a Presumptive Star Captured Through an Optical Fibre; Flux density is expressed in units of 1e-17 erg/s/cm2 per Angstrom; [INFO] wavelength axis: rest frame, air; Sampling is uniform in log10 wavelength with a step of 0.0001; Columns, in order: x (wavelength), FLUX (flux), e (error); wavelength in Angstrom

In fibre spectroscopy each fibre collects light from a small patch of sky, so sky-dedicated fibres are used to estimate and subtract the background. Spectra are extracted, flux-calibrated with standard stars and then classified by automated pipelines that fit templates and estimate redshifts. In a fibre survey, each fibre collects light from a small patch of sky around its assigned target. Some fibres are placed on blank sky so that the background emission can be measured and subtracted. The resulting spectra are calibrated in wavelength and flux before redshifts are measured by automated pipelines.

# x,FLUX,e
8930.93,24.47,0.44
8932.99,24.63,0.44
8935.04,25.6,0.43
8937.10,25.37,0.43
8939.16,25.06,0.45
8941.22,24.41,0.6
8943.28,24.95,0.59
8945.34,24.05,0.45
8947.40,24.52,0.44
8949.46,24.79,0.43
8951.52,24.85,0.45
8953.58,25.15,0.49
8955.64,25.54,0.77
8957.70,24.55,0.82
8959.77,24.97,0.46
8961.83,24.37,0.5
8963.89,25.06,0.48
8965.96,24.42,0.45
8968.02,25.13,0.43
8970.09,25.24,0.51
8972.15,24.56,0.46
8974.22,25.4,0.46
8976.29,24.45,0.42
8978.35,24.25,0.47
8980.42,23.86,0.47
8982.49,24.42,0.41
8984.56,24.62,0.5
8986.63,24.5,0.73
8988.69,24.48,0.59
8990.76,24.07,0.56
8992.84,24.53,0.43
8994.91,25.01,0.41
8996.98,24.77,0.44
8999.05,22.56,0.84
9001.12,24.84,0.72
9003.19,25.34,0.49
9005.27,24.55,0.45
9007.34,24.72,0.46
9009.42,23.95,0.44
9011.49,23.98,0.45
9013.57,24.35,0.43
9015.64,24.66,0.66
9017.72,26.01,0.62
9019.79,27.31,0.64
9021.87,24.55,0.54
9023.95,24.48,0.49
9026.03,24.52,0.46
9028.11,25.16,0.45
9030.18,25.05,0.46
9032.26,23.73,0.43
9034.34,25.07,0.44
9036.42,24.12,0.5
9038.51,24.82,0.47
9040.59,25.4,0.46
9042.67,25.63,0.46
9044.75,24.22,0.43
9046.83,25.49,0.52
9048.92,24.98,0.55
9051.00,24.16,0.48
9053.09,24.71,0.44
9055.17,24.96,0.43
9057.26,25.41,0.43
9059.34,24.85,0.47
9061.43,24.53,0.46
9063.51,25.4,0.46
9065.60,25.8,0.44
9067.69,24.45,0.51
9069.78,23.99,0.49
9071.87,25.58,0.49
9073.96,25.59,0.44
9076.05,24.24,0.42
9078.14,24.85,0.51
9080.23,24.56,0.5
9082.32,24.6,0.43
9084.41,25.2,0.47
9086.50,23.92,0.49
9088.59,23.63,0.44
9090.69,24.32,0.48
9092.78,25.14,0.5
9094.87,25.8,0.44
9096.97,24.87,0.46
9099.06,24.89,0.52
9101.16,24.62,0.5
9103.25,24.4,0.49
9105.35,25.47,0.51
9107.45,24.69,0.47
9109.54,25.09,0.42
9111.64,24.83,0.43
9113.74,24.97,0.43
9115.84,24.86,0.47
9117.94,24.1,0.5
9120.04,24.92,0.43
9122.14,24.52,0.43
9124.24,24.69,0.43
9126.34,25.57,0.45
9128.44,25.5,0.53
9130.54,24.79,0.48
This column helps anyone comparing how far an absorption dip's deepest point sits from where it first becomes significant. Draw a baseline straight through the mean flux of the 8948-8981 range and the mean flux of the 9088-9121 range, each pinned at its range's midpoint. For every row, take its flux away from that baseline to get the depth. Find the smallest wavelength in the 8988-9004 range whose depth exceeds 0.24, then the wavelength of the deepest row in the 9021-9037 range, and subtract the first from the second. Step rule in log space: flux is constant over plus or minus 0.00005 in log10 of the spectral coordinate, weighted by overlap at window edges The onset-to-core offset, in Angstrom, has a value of 43.6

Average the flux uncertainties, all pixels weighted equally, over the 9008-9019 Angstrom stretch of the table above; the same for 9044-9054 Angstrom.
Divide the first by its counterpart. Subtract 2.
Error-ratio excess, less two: -0.93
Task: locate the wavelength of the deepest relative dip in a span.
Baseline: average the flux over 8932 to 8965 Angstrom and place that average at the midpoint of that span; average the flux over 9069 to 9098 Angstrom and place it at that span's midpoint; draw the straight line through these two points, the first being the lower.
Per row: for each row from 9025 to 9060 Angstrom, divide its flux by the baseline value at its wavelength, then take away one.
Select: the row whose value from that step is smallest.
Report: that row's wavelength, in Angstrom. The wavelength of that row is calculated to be 9032.26 Angstrom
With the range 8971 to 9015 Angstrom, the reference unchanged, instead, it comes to 8999.05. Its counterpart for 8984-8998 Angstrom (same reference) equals 8990.76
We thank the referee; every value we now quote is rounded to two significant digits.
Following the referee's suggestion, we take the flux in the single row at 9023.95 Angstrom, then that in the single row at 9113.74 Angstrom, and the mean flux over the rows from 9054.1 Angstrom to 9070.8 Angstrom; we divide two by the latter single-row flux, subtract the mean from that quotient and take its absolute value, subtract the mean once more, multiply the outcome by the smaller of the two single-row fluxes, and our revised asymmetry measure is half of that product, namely -0.98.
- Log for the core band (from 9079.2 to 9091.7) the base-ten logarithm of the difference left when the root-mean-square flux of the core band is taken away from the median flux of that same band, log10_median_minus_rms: -1.20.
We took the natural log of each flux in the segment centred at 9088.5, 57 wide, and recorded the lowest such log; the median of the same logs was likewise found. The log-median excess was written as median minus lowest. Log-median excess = 0.050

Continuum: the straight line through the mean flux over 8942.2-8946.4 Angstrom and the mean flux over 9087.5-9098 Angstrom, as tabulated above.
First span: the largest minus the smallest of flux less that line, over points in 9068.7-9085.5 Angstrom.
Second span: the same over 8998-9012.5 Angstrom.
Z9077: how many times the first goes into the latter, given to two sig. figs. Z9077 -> 1.7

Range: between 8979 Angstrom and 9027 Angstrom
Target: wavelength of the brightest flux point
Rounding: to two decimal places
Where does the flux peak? 9019.79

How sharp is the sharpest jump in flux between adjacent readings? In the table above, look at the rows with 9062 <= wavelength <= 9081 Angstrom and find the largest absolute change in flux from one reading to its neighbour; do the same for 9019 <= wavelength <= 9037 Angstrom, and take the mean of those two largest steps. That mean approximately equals 2.2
